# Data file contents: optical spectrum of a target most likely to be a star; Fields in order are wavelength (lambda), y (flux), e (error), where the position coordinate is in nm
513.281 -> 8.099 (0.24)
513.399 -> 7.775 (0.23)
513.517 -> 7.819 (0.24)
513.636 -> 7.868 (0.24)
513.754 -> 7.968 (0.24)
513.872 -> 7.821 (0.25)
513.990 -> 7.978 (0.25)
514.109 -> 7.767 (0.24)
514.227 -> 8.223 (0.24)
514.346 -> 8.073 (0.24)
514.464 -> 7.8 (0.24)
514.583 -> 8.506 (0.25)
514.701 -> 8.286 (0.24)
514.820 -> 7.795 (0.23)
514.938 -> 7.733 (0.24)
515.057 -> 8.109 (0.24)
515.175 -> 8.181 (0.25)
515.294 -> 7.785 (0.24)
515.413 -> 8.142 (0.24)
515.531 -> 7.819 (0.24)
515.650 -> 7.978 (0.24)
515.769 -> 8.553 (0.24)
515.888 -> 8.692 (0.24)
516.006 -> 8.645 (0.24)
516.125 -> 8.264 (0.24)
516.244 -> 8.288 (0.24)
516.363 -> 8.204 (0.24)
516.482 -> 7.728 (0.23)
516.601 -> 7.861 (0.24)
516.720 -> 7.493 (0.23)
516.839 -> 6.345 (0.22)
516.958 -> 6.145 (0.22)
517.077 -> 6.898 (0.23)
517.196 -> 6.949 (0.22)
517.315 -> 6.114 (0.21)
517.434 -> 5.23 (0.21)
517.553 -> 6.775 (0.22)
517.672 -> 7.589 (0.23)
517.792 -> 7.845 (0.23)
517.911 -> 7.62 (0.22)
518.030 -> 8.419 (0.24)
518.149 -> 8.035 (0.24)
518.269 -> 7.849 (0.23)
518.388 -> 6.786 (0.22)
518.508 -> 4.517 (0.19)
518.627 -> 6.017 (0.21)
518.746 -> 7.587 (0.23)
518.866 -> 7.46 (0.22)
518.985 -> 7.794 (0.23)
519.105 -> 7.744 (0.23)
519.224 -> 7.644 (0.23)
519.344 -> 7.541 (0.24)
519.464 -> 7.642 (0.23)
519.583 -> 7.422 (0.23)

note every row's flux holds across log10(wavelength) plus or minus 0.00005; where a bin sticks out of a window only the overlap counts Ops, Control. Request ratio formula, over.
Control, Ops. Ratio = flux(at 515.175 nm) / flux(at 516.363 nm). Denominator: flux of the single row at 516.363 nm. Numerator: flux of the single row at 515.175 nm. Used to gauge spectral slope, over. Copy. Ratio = 1.00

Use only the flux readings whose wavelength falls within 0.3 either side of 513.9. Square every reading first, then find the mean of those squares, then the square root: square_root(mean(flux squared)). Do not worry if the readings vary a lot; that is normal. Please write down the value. 7.9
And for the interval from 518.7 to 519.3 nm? 7.6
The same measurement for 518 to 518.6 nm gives 7.3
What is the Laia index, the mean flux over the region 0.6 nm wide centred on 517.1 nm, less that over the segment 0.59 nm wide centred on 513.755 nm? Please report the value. -1.4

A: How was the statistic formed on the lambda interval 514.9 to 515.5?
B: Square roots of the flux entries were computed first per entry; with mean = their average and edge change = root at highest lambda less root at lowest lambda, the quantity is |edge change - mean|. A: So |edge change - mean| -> 2.8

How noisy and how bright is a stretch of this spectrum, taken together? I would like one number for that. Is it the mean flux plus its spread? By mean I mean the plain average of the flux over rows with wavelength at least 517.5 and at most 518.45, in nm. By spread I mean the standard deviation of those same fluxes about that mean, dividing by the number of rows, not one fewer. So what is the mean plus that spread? 8.15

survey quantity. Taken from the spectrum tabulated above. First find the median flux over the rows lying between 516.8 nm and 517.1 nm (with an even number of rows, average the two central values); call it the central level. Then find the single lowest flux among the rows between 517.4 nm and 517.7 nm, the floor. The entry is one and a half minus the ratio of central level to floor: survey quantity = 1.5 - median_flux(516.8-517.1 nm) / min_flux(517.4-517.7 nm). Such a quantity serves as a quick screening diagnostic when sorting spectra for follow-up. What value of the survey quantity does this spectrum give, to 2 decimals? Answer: 0.29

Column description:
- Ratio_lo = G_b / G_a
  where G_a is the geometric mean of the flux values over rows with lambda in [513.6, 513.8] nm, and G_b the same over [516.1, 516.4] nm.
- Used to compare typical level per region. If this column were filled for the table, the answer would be 1.04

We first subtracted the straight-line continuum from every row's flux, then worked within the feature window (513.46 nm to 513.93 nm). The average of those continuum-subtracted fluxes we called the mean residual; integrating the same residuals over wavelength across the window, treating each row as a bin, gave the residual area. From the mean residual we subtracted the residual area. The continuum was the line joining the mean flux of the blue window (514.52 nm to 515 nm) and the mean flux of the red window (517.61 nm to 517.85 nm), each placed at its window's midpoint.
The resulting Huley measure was -0.18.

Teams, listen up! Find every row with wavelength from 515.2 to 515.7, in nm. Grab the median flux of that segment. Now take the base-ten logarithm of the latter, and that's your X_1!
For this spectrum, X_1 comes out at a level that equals 0.8975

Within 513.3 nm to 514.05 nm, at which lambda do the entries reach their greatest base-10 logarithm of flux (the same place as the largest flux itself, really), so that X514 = 513.990 nm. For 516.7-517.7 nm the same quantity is 517.672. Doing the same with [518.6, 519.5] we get 518.985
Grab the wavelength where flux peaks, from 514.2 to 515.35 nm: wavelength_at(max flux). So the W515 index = 514.583 nm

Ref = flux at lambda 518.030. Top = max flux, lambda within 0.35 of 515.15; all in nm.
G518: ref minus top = 0.2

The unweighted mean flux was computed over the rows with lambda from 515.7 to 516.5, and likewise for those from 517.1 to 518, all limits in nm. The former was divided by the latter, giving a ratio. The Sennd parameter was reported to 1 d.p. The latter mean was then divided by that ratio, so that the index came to 5.7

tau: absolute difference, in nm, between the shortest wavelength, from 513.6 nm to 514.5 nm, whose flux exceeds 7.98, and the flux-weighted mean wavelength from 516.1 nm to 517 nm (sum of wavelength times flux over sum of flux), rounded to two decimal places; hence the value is 2.29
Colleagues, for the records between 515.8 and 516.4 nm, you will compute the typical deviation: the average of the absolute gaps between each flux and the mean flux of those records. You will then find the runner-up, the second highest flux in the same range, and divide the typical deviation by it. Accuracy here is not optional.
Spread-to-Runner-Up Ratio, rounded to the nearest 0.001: 0.023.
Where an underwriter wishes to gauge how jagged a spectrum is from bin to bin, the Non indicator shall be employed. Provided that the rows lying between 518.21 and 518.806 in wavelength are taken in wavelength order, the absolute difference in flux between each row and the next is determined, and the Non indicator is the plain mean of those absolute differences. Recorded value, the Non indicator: 1.6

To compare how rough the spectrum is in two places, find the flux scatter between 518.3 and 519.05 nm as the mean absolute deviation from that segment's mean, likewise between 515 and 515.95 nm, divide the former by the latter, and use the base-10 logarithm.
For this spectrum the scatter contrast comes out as 0.6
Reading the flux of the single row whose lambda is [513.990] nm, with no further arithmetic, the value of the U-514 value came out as 7.978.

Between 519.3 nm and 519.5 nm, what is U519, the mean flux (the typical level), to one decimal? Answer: 7.6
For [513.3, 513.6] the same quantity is 7.8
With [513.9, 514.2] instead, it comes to 7.9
